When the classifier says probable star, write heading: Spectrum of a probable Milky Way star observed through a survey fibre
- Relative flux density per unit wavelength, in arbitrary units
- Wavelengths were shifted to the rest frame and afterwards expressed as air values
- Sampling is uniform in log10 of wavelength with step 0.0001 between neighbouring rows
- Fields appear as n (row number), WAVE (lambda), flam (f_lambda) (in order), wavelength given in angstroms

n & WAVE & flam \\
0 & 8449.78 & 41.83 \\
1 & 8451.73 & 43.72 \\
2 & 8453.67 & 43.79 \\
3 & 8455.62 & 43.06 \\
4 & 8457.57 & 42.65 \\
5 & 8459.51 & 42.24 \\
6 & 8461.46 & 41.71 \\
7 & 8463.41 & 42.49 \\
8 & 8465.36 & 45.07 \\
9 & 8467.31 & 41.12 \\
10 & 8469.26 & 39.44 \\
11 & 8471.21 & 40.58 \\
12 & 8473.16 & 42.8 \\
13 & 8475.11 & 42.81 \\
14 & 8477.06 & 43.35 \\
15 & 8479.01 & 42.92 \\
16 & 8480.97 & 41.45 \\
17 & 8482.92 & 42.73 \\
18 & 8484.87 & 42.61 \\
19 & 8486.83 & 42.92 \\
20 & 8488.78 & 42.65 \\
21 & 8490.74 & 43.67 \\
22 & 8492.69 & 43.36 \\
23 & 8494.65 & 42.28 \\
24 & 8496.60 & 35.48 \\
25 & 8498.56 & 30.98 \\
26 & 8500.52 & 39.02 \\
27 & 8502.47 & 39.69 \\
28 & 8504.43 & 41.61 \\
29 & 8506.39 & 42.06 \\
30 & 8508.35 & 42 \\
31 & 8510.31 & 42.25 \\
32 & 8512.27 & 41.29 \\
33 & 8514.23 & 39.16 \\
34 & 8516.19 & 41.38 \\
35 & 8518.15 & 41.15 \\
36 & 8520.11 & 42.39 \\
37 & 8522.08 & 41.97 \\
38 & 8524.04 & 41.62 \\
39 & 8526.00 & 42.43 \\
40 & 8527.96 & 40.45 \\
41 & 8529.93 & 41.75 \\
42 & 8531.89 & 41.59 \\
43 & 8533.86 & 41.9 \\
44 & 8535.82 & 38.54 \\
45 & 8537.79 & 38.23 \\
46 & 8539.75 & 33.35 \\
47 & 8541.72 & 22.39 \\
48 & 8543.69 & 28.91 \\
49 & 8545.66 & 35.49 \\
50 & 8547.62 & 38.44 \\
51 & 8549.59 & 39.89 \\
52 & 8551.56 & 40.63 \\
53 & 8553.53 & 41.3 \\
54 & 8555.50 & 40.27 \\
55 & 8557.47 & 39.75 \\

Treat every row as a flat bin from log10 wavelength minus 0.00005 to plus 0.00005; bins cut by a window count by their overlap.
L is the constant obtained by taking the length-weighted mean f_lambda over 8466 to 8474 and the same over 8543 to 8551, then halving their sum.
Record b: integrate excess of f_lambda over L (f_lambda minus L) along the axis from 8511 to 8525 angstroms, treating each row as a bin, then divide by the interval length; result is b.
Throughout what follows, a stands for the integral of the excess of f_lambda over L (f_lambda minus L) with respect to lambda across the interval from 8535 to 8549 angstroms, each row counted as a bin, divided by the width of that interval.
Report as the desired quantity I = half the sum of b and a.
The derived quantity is -1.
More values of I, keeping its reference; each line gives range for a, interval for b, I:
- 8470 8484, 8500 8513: 3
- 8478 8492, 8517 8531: 4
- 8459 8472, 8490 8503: 2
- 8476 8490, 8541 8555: 1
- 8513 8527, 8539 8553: -1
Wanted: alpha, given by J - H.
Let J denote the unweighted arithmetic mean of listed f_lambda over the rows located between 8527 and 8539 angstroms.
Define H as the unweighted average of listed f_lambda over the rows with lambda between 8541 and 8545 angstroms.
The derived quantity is 15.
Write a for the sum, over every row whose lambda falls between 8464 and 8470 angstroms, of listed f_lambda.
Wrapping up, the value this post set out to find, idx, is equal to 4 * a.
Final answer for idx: 503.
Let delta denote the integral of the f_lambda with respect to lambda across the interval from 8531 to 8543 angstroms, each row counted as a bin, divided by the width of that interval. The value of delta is 35.8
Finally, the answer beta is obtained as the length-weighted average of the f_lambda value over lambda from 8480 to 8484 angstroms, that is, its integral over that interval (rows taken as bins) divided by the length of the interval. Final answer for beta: 42.2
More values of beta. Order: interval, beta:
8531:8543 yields 35.8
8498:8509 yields 39.5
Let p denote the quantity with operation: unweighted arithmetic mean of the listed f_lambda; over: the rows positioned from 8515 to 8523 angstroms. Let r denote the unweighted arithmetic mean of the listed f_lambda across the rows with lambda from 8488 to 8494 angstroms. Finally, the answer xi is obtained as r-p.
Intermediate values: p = 41.7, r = 43.2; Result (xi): 1.5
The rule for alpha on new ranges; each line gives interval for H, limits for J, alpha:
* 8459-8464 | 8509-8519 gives -1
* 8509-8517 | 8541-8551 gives -8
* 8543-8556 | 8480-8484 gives 4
